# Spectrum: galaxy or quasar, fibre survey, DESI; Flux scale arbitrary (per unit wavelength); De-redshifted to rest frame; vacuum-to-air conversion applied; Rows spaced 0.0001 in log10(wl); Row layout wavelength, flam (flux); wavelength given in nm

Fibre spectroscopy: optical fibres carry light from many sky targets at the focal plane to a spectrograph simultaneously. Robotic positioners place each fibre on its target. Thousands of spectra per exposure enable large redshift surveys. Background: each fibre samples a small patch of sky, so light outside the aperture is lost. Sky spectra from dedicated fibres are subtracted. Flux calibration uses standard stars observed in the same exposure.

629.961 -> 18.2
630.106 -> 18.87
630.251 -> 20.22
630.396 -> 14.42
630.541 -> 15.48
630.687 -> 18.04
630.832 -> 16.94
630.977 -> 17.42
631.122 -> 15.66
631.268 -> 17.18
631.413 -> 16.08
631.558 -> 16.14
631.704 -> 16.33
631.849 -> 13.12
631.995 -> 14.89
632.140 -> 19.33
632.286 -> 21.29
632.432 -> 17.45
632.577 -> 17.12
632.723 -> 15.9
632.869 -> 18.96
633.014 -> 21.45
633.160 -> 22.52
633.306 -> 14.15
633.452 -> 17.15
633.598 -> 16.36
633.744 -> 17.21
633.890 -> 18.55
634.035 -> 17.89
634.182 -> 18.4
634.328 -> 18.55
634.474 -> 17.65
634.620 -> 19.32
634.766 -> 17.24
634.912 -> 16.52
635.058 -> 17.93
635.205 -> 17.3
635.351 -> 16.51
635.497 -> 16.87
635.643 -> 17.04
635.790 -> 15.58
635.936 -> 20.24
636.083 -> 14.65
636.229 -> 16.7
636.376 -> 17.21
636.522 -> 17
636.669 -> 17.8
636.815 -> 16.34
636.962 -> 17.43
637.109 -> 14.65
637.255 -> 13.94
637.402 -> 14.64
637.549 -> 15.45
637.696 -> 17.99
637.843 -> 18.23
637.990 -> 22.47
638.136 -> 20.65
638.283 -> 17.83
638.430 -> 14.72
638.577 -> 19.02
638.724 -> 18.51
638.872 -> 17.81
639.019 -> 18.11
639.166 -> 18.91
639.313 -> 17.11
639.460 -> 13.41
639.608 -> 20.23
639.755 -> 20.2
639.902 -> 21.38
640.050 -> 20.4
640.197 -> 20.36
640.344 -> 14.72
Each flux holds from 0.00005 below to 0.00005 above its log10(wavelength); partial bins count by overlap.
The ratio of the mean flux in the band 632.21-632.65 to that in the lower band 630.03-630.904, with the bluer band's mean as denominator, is 1.07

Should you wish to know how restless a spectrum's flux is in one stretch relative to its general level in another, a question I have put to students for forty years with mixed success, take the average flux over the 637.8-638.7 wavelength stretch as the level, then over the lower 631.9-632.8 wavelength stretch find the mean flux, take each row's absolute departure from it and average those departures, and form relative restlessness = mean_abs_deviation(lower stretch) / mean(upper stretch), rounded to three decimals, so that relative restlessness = 0.094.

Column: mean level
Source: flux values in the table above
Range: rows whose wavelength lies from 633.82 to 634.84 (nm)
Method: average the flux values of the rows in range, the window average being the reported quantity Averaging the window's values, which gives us 18.2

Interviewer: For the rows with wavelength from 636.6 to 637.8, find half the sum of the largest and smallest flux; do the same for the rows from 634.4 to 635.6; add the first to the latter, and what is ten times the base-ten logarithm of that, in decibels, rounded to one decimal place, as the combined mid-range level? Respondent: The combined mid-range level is 15.3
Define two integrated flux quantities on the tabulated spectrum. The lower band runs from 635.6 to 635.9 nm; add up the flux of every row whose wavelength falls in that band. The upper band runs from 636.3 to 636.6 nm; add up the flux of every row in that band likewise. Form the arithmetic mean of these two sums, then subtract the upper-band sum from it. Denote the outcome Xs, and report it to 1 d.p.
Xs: -0.8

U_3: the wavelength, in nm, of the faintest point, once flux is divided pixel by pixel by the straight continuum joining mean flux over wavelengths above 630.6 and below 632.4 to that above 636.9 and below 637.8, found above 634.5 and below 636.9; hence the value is 636.083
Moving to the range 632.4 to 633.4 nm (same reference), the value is 633.306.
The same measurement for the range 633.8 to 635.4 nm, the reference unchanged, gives 634.912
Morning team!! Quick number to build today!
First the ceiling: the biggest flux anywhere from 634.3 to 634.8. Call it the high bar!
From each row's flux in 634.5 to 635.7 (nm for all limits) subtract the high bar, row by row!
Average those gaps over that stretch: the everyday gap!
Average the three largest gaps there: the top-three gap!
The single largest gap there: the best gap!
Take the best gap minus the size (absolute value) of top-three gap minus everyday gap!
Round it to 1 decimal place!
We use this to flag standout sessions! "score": -0.8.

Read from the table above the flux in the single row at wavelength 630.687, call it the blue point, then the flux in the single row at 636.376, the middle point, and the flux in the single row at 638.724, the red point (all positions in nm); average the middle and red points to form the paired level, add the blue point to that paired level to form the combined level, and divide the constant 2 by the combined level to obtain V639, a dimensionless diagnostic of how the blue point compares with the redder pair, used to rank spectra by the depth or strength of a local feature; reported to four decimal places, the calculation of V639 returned 0.0557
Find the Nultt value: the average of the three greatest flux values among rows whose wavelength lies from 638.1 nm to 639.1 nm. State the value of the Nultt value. 19.4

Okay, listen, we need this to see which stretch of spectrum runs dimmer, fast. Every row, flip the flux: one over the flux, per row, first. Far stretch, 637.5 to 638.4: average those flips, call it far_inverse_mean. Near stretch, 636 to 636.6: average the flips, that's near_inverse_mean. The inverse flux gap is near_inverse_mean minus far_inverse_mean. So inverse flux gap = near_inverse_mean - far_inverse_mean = 0.007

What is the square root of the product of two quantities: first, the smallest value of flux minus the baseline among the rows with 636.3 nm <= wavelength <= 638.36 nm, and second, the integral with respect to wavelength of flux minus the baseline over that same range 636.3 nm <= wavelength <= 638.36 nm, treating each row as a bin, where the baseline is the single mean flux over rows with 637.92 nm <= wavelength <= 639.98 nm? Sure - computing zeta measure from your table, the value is 3.6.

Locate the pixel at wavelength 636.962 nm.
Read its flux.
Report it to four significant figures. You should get 17.43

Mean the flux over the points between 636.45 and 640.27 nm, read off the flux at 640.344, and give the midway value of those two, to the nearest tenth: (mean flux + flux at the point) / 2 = 16.3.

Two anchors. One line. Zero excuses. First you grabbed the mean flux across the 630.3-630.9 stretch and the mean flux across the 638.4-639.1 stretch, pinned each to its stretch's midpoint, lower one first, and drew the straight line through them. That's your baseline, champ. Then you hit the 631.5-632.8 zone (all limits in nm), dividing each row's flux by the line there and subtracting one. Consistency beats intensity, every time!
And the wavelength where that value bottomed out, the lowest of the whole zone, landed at 631.849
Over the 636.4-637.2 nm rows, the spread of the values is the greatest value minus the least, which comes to 3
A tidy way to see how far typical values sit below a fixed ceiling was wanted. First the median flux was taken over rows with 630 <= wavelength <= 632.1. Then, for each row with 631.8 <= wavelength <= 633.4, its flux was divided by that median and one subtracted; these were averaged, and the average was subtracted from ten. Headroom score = 9.90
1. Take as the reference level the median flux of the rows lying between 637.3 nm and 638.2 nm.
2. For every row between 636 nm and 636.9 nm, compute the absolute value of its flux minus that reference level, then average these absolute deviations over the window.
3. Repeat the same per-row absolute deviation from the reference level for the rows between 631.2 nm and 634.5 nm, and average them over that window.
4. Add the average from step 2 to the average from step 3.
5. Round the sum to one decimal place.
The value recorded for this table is 3.3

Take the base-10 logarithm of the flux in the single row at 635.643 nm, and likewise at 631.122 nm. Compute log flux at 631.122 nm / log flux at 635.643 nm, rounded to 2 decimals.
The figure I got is 0.97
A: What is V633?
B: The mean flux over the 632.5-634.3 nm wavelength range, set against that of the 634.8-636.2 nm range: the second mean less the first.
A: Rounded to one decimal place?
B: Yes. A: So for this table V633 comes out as -1.0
